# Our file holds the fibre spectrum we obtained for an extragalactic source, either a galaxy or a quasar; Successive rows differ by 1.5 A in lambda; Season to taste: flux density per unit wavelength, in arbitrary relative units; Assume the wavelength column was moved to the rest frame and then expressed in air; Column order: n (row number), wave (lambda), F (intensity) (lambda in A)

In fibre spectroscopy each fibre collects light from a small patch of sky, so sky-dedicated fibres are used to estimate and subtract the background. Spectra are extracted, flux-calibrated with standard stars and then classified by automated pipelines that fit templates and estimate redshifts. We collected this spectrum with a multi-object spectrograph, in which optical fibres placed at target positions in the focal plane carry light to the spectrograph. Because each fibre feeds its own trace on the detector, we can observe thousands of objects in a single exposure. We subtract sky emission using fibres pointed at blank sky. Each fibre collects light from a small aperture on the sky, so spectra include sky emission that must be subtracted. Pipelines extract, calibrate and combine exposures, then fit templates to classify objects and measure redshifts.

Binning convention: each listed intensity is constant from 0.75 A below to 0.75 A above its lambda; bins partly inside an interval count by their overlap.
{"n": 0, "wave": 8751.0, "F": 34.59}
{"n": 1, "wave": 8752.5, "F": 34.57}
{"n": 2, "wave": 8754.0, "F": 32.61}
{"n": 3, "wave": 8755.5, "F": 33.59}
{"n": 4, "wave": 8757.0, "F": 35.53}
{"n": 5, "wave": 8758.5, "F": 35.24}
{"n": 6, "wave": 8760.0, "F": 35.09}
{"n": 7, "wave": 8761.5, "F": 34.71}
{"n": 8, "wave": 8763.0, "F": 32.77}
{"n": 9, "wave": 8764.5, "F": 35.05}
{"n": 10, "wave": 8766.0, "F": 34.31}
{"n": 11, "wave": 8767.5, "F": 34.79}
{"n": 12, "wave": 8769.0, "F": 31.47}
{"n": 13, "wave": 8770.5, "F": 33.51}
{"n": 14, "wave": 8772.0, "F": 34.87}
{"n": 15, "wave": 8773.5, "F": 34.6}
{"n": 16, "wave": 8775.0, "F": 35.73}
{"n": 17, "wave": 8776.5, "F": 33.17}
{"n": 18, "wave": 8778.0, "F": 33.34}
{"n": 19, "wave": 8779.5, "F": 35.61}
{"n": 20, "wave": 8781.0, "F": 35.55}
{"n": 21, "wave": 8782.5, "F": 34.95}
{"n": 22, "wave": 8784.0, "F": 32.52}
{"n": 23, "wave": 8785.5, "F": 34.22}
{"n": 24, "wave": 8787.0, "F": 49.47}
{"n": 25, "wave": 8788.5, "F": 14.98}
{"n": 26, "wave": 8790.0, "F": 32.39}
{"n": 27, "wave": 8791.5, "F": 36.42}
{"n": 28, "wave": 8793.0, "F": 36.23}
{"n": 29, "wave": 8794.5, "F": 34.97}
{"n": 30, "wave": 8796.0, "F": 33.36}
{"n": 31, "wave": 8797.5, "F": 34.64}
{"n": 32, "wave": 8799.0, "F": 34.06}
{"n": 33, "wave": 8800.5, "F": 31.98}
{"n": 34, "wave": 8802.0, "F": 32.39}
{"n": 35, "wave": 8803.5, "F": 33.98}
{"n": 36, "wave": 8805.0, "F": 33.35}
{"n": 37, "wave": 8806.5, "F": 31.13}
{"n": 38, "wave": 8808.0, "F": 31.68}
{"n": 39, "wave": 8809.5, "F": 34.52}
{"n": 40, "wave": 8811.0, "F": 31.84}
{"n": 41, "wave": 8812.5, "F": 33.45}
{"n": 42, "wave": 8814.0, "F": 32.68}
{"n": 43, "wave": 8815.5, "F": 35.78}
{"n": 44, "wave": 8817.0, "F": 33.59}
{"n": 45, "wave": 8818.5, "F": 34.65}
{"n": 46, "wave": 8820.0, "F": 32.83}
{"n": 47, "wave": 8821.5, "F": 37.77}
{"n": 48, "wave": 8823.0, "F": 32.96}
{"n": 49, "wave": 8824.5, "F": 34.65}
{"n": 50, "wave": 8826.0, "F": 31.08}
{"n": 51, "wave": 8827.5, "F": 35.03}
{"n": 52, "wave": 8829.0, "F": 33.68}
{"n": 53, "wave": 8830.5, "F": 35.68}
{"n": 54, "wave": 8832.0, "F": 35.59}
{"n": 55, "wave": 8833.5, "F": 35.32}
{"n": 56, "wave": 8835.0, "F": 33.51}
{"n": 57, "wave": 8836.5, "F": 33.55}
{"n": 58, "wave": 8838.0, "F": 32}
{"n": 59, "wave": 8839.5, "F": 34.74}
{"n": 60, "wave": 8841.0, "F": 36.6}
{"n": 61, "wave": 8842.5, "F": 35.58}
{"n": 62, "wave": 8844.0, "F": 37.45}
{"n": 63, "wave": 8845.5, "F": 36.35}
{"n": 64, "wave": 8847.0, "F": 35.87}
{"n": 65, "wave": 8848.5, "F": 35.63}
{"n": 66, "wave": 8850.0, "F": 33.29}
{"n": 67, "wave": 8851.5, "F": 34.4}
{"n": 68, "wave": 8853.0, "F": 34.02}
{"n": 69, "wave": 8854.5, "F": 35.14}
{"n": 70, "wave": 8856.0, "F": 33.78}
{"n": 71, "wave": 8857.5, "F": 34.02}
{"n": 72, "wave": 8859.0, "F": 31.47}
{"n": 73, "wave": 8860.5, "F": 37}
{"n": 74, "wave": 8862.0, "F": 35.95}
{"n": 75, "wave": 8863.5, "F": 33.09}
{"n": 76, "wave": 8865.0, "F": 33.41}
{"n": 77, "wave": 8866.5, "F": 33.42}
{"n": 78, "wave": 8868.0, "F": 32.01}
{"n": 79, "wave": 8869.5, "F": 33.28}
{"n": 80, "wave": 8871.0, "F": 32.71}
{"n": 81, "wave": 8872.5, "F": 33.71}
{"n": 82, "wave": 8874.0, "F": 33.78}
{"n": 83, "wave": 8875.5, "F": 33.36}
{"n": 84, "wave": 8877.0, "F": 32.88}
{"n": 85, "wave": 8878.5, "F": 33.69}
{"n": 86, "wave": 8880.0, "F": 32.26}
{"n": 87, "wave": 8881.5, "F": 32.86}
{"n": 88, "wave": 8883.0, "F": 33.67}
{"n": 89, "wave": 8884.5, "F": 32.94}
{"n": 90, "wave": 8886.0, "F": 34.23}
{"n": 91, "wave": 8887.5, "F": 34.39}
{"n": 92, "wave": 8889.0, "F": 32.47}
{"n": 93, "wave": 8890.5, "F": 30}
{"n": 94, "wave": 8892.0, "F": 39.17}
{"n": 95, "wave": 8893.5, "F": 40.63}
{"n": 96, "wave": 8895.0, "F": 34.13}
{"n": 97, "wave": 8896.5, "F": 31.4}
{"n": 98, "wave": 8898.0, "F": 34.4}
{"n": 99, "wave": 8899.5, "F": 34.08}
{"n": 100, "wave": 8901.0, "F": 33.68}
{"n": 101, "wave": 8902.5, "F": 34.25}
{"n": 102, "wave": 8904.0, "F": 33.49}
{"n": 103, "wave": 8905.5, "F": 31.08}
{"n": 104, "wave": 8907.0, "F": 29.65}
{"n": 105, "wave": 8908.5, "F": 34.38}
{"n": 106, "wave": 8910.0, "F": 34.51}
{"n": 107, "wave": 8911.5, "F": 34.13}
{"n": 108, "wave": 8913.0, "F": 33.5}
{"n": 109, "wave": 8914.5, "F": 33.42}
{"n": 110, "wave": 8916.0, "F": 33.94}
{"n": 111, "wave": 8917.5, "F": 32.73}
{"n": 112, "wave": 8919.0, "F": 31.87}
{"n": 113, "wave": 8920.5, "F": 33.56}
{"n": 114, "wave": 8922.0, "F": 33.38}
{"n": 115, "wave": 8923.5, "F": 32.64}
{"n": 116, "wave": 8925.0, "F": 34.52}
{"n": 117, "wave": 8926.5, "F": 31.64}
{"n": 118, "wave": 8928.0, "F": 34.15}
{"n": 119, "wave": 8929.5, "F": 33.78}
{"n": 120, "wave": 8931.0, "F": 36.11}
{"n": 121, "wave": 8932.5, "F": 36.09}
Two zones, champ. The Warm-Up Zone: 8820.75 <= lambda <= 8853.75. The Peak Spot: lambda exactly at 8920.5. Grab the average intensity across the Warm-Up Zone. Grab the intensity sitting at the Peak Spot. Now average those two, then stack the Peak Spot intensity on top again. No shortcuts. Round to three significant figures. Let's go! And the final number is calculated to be 67.7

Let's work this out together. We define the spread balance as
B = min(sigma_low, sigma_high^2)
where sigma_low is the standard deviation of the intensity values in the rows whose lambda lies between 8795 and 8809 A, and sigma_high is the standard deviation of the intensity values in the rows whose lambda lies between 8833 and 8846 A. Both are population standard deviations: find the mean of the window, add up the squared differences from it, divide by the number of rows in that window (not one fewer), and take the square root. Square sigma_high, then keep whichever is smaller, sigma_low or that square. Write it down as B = 1.1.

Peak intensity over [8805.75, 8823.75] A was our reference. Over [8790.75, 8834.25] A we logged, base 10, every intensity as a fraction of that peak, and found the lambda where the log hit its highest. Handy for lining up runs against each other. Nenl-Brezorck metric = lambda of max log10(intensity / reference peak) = 8821.5 A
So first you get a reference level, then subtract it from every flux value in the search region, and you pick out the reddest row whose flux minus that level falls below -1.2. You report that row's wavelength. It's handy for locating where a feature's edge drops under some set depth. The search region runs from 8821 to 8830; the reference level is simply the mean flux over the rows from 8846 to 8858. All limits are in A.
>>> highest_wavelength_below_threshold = 8826.0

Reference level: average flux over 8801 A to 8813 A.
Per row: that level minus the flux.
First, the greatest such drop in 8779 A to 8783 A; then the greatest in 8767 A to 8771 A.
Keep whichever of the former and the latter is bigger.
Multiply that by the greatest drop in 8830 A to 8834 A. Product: -3.3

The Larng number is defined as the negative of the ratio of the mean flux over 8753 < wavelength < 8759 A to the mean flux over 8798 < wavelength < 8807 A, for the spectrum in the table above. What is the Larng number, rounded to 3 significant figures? -1.04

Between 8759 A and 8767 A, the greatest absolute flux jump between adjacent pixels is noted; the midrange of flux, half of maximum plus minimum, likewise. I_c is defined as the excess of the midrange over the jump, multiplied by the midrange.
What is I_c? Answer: 1074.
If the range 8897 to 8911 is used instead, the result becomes 877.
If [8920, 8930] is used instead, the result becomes 999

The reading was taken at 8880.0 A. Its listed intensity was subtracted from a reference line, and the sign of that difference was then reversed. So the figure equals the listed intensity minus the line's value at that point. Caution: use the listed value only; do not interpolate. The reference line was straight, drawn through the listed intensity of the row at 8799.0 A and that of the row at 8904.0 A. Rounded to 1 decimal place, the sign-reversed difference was -1.4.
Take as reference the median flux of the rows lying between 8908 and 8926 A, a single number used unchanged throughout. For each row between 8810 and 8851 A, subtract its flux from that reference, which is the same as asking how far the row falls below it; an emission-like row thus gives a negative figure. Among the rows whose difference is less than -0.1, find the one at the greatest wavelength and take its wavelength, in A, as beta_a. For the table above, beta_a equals 8848.5 A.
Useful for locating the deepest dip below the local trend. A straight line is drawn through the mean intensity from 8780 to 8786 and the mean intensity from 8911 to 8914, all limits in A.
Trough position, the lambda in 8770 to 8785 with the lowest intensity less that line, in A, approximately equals 8784.0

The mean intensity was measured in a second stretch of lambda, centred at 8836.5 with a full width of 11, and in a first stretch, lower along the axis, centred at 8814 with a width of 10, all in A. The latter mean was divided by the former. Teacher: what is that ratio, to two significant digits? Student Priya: 0.98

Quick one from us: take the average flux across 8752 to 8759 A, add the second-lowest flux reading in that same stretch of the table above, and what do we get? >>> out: 67.9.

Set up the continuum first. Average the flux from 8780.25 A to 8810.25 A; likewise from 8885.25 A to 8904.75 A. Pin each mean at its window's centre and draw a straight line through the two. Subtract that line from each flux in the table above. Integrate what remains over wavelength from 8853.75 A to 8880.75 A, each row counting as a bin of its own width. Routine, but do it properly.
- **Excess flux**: -14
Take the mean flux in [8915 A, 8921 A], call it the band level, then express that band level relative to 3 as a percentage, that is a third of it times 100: 1101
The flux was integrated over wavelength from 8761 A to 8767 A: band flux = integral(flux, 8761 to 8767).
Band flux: 205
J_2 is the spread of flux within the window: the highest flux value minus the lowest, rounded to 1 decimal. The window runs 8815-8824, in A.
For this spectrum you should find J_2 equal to 4.9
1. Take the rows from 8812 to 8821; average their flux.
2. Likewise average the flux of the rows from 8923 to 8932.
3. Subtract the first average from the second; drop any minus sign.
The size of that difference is 0.0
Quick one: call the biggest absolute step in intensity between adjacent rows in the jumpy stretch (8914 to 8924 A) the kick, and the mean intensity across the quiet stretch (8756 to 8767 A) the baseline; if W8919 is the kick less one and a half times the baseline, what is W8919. -50.3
